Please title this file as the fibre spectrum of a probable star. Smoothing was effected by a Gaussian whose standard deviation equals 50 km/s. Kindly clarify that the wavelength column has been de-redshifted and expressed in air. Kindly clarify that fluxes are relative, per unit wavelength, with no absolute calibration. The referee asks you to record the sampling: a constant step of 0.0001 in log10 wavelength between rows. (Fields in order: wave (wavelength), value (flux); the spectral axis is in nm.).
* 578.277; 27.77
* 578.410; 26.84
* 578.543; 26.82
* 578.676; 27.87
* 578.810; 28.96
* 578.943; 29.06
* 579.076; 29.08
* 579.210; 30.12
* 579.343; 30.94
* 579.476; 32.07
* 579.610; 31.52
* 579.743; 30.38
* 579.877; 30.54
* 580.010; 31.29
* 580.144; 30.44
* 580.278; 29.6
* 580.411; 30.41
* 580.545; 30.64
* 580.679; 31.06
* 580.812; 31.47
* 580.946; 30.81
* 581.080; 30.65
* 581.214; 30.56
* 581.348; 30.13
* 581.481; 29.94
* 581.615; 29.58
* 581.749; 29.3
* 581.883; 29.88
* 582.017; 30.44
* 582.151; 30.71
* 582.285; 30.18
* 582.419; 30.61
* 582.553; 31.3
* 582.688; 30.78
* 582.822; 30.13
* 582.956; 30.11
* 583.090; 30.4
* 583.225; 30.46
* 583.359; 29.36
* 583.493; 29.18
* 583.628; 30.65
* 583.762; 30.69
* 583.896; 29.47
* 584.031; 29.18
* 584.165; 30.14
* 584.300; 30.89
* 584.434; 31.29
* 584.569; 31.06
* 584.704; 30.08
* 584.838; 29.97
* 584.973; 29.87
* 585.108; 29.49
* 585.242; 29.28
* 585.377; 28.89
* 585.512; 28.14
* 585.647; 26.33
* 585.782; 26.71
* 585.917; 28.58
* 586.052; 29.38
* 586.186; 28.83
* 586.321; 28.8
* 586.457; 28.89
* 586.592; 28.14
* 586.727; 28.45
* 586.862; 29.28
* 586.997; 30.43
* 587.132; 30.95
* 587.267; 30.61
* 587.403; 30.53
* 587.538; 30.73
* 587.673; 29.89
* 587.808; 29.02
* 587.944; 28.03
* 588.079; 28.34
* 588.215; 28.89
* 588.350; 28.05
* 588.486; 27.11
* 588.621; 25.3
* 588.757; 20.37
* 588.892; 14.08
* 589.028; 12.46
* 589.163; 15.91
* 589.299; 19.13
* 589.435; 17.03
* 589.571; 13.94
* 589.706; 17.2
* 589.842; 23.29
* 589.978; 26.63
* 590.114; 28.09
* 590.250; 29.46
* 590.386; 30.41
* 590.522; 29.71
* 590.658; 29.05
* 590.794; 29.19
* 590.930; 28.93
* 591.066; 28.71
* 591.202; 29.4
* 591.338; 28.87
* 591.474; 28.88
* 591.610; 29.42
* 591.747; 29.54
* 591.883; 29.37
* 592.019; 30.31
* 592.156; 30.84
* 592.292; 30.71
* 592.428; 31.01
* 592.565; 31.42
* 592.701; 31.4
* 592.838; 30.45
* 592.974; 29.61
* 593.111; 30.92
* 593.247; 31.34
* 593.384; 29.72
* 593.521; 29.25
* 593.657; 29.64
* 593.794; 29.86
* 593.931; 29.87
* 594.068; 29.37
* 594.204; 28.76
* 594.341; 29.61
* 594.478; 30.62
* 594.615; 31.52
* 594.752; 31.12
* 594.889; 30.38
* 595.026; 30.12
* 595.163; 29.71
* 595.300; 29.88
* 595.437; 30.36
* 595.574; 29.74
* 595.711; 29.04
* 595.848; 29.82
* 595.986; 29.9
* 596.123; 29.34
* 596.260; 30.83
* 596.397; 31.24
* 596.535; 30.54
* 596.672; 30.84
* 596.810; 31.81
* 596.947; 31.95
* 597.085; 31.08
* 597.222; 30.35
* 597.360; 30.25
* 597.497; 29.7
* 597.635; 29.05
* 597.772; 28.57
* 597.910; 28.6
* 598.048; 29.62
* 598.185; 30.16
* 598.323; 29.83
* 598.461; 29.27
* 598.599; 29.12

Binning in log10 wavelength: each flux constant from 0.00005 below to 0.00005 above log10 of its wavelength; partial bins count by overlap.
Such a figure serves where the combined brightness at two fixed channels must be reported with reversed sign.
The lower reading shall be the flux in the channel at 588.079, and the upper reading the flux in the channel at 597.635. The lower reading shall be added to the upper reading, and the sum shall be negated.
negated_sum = -57.4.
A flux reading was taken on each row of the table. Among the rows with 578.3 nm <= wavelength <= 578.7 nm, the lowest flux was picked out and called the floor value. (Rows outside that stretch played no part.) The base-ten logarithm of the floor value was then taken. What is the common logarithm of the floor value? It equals 1.428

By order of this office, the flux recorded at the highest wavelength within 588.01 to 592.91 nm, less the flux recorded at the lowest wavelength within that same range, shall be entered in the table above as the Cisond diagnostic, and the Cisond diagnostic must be 2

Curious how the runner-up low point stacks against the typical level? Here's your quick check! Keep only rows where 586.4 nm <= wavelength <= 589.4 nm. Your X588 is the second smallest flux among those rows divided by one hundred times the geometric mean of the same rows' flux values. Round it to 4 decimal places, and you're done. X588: 0.0056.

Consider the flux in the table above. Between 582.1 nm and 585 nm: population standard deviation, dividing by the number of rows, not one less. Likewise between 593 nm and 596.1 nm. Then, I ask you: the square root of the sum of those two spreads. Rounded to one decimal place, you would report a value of 1.1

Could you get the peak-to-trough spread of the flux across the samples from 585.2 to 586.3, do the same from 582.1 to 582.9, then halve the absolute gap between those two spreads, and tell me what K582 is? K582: 0.94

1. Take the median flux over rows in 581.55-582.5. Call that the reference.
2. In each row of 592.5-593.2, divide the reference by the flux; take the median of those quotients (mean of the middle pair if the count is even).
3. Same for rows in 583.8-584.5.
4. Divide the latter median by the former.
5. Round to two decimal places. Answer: 1.03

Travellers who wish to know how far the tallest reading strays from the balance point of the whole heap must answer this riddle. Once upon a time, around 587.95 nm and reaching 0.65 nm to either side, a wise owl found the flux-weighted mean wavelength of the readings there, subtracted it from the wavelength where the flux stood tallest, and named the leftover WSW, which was -0.39 nm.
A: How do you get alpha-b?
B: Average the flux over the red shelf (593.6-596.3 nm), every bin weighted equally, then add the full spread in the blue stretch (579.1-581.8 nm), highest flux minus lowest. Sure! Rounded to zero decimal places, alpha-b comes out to 33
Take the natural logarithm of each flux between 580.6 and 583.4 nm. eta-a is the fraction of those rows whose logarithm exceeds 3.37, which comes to 1.0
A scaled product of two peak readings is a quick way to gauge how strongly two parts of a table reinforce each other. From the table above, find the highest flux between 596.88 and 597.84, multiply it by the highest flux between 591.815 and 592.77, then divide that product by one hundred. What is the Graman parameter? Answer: 10.0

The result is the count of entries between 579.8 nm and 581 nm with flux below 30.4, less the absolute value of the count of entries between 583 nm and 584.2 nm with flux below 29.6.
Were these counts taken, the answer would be -3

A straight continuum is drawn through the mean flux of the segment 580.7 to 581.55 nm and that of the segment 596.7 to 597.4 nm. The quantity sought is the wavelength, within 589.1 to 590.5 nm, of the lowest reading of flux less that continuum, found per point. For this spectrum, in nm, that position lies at 589.571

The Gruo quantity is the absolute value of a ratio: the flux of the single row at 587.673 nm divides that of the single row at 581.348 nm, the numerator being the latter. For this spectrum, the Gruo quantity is 1.01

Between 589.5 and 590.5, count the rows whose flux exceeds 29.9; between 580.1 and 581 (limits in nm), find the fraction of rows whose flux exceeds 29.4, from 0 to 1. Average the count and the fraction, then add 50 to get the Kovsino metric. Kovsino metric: 51.0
